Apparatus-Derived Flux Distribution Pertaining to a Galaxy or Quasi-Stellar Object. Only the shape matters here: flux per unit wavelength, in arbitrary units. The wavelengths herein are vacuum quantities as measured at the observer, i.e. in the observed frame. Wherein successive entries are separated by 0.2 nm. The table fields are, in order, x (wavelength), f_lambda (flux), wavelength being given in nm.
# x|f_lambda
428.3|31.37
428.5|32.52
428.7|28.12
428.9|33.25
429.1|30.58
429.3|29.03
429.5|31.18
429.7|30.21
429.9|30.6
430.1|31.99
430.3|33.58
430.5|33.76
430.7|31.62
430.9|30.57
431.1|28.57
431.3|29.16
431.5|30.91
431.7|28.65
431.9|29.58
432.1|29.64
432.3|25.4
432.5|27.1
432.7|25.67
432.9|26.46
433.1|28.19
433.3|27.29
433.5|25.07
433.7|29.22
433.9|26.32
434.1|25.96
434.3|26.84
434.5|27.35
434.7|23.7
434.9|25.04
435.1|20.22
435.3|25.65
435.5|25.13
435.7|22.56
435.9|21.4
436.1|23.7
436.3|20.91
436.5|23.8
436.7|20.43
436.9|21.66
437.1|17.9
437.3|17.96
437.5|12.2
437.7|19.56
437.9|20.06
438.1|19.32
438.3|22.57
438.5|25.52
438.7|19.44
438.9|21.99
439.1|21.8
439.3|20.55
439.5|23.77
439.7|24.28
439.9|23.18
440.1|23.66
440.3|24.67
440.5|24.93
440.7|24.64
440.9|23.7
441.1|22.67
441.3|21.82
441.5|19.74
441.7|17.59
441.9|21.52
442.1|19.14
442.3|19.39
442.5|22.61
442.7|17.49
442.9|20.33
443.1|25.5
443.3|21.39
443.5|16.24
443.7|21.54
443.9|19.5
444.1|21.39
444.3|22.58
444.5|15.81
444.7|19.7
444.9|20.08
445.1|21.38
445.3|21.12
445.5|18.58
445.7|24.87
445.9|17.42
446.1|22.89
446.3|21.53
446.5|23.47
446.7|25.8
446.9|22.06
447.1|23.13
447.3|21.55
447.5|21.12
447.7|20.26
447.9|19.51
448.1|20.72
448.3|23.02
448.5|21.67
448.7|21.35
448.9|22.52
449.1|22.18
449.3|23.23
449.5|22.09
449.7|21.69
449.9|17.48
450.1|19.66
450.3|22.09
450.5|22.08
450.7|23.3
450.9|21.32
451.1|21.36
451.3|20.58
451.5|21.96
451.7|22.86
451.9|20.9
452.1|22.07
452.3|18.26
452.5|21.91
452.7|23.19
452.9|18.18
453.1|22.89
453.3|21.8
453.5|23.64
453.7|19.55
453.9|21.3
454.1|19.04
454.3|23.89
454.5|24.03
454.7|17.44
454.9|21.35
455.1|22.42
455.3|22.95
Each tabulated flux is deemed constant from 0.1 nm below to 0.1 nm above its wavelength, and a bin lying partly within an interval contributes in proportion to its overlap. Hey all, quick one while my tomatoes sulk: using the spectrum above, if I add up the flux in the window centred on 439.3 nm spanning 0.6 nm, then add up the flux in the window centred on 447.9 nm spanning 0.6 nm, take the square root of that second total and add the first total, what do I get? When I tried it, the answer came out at 74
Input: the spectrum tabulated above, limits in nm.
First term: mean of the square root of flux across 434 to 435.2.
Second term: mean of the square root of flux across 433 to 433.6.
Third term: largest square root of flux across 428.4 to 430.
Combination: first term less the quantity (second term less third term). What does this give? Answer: 5.57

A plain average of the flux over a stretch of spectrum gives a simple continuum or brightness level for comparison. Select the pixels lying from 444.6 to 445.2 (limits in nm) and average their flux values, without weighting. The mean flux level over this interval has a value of 20.4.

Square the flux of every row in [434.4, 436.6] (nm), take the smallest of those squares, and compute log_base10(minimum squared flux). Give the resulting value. 2.61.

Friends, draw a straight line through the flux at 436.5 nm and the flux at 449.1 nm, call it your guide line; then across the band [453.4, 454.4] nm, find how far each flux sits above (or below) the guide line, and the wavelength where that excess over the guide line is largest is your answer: 454.3 nm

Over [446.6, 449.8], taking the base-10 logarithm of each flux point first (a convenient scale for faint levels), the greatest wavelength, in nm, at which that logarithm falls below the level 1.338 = 449.7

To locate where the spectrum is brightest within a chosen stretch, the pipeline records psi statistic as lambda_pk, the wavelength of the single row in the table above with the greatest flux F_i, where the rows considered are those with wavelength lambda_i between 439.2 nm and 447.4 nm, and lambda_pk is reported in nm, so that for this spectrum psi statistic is 446.7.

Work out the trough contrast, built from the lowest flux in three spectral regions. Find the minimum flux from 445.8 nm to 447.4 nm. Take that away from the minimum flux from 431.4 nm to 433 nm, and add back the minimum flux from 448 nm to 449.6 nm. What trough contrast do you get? 29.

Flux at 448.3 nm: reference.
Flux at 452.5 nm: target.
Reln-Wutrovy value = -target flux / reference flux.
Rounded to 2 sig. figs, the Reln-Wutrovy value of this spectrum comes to -0.95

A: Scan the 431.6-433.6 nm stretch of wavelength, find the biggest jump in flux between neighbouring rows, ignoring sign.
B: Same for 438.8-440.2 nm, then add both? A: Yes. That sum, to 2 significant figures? 7.5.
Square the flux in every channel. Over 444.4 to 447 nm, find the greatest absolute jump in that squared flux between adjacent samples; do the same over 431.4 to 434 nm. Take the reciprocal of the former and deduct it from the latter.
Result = 233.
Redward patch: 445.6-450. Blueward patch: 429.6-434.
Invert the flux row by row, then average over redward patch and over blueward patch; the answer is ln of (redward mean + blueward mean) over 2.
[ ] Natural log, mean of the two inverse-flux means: -3.21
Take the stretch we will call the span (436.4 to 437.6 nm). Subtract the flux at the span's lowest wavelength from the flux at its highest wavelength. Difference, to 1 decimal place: -11.6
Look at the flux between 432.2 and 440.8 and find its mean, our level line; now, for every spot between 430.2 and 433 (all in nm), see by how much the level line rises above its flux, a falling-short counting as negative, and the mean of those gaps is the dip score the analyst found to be -6.0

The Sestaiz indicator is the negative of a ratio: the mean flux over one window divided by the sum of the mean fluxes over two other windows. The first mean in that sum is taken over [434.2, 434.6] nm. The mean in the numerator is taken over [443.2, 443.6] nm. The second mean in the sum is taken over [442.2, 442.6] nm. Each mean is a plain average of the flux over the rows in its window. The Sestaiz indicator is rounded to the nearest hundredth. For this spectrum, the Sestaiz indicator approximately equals -0.39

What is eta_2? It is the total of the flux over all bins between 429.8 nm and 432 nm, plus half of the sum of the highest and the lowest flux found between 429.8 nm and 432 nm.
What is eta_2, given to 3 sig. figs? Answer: 370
